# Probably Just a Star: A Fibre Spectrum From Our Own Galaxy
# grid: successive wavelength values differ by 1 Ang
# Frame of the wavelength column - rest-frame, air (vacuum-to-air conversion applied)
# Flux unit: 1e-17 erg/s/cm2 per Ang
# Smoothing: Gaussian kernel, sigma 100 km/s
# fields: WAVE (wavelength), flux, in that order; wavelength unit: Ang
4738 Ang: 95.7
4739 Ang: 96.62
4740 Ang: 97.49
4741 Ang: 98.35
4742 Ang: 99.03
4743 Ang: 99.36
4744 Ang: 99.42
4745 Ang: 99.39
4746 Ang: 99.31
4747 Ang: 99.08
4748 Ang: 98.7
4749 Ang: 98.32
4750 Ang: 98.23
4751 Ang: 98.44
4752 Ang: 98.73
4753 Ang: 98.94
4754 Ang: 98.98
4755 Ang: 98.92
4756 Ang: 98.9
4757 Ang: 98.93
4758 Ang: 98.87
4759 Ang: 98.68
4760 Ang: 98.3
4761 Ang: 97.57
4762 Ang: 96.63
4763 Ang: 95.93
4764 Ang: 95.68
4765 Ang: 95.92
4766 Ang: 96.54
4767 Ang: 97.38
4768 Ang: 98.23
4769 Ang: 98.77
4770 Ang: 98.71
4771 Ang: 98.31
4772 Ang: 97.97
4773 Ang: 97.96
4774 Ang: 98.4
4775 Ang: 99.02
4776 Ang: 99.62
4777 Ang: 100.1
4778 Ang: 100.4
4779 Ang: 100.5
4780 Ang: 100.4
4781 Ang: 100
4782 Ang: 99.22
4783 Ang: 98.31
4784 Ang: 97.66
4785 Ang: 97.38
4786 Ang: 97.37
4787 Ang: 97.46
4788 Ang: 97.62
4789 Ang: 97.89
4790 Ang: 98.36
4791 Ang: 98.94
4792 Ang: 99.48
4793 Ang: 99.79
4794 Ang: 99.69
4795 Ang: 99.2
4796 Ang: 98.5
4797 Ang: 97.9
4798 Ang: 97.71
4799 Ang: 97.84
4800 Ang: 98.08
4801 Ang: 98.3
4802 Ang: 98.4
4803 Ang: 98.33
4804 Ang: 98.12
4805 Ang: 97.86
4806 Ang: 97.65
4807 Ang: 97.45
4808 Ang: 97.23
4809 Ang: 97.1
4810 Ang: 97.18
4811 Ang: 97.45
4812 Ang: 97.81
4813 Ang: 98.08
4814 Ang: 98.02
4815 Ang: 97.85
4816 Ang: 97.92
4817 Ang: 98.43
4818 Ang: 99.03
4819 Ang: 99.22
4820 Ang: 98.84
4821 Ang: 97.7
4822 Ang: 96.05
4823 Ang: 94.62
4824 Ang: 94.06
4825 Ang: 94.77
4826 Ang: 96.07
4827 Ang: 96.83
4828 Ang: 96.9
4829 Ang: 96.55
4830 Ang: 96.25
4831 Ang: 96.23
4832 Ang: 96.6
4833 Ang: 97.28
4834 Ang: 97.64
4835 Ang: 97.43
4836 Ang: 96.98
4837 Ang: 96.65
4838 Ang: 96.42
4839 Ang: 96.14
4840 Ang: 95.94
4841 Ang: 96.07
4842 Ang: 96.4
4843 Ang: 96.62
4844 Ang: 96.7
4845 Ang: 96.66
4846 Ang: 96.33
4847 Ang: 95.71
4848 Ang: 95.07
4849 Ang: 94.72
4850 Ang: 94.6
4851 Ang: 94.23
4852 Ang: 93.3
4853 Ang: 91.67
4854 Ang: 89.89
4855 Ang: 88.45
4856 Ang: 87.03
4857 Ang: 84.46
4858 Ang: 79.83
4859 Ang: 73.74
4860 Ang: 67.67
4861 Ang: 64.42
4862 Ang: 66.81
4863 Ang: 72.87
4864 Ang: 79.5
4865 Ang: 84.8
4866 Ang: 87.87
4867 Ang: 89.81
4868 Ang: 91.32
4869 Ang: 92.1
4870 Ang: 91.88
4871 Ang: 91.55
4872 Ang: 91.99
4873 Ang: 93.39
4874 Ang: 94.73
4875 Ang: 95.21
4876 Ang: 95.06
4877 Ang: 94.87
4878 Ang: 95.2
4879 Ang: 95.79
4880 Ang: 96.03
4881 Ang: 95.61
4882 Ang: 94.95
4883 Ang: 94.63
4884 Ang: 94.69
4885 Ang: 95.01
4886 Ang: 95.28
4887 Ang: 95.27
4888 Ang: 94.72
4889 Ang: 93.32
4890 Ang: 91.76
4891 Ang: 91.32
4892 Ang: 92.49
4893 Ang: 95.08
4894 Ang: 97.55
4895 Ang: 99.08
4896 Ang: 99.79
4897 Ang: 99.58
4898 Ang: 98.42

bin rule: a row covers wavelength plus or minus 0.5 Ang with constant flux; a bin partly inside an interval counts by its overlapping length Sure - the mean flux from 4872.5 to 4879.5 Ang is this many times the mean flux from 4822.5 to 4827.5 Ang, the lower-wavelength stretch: 1.00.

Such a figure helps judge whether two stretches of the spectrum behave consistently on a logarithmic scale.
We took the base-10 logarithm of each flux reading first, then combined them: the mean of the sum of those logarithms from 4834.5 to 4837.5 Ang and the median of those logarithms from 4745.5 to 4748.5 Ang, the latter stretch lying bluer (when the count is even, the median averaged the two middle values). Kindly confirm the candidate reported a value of 3.978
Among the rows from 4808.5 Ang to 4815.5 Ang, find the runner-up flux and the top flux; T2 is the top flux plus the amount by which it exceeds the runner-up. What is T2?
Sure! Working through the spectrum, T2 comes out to 98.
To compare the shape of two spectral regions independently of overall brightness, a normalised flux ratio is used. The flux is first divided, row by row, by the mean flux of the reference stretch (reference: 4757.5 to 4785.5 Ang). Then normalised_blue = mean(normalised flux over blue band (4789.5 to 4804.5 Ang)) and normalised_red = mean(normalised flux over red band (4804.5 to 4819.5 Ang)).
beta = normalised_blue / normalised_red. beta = 1.01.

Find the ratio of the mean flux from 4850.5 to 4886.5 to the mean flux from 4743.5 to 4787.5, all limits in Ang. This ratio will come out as 0.90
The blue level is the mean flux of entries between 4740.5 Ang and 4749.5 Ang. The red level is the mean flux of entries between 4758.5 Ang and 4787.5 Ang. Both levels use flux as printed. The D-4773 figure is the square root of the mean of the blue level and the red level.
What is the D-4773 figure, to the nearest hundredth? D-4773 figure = 9.93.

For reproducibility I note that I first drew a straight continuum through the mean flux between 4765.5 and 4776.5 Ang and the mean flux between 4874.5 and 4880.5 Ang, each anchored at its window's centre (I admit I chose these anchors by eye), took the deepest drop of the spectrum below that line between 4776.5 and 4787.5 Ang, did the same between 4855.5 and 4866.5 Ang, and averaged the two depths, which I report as 15.9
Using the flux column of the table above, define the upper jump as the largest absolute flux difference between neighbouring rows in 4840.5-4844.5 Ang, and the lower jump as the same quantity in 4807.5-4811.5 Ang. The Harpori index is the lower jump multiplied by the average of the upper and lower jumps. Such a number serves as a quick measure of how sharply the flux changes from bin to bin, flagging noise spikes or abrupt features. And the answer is 0.1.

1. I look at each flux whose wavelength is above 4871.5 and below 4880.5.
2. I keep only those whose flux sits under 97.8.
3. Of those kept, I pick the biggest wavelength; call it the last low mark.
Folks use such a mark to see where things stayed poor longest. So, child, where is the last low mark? 4880 Ang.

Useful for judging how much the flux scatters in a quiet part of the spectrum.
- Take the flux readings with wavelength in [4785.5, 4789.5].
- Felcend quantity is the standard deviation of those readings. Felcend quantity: 0.2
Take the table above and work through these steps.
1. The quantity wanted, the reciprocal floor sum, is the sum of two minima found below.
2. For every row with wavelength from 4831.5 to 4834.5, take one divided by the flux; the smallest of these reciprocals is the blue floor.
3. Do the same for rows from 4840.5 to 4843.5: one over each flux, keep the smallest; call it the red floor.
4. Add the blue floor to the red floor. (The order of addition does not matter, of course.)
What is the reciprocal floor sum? 0.0206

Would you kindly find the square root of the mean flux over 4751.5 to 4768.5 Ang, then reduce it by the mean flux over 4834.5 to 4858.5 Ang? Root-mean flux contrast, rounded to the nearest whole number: -84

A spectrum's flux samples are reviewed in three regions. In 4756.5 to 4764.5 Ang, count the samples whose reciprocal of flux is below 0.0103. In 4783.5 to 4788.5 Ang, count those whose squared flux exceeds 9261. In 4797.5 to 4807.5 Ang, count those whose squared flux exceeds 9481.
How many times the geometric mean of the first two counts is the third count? 2.0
